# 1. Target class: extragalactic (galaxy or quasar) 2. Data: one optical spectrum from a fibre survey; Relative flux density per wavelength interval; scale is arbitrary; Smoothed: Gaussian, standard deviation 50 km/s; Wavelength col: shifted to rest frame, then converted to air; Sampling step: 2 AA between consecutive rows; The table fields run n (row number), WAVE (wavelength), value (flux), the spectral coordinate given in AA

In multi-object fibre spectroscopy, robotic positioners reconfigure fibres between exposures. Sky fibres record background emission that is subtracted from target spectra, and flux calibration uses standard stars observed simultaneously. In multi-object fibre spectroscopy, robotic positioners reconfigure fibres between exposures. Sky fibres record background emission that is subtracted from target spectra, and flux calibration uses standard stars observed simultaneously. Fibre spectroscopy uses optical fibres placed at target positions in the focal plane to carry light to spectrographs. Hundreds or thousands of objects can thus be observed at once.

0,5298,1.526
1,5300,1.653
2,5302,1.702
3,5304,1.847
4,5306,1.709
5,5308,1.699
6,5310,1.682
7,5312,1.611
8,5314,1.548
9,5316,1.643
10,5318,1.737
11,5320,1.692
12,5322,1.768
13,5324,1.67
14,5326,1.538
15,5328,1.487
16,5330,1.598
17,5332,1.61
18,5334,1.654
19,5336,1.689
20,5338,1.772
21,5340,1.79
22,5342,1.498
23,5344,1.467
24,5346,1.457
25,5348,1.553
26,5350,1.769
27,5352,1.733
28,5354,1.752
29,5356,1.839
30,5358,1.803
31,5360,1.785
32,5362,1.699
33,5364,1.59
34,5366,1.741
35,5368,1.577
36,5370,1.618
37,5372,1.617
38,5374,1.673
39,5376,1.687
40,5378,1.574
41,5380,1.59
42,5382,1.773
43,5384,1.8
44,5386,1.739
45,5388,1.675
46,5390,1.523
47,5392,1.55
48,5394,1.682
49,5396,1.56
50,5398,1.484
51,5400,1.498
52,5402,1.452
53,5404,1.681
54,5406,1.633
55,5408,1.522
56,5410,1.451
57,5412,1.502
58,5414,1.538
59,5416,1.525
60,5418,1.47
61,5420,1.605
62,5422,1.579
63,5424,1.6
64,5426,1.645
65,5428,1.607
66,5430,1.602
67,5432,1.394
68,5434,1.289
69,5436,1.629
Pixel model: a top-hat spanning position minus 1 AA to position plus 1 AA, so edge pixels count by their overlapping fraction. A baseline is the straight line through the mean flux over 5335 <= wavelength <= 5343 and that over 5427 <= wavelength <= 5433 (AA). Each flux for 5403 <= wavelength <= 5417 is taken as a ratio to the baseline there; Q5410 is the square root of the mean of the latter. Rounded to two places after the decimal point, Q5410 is 0.99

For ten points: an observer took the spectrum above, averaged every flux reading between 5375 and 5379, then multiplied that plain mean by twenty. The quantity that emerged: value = 32.6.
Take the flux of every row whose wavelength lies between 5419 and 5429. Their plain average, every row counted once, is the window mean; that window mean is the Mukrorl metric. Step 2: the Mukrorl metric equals 1.61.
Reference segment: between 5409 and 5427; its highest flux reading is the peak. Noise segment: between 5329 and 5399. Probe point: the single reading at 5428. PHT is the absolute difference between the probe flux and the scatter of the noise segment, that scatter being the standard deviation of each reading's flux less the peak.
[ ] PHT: 1.50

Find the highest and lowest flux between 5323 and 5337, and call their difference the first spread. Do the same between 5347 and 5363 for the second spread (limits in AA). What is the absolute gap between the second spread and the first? 0.08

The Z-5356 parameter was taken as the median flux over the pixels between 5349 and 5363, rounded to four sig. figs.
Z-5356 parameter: 1.769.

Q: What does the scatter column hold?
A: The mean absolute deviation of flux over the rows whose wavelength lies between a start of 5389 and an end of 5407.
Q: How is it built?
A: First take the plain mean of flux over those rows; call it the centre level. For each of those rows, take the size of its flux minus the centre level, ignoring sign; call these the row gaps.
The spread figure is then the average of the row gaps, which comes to 0.07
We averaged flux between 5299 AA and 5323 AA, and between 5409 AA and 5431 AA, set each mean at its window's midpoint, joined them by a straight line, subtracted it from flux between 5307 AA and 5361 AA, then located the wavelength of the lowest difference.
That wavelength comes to 5346 AA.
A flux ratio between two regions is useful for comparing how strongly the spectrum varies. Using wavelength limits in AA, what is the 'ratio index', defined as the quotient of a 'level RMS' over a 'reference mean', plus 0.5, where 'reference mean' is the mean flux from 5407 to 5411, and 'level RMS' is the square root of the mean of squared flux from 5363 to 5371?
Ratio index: 1.60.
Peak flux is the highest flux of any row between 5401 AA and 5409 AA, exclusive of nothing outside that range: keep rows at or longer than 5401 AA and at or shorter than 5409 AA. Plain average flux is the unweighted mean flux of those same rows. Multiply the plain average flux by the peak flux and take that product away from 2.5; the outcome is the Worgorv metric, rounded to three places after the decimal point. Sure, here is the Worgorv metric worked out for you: -0.143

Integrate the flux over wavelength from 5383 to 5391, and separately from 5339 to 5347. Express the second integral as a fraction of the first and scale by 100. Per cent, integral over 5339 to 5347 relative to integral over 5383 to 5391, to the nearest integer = 92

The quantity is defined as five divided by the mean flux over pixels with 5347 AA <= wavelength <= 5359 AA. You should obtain 2.87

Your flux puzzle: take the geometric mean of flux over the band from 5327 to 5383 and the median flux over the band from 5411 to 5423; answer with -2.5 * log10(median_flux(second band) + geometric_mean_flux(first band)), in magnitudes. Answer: -1.26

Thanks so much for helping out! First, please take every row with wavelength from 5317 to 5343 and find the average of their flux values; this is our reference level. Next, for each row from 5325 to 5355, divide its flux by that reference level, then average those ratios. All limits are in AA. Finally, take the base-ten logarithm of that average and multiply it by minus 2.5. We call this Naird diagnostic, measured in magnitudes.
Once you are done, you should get 0.020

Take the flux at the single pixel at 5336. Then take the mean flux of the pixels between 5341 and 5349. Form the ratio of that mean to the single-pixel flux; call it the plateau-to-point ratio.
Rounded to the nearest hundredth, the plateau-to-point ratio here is 0.88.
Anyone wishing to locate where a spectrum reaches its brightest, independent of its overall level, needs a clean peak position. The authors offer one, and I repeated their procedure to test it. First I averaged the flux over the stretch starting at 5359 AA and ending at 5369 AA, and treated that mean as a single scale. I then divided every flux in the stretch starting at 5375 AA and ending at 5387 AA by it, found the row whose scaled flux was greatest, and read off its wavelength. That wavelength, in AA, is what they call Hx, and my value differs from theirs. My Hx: 5384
